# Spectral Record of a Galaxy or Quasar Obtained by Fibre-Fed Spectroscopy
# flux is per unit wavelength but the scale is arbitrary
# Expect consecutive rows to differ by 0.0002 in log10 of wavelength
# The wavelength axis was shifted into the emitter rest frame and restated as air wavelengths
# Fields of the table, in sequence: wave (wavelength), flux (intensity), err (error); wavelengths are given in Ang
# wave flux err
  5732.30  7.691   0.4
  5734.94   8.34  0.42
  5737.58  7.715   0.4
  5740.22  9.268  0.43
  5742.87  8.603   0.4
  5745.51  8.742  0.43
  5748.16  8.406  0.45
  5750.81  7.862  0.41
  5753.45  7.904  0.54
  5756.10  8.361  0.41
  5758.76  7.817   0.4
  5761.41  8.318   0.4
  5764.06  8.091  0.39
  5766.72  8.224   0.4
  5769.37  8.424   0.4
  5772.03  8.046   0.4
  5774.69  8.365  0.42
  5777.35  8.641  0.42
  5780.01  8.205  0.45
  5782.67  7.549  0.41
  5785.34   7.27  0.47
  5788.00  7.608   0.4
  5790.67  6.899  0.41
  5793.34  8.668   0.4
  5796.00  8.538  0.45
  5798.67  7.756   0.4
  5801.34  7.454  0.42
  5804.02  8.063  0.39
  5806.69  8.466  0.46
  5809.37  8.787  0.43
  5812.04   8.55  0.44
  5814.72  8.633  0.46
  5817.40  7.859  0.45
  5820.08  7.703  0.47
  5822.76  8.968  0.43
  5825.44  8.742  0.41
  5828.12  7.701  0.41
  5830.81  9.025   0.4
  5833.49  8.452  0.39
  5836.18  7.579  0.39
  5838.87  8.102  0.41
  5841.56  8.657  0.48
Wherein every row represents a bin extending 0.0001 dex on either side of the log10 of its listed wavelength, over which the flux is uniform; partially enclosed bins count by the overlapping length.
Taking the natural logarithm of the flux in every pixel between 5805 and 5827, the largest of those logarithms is 2.194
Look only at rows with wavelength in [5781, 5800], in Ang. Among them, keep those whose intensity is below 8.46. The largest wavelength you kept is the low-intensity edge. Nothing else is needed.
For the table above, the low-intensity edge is 5798.67 Ang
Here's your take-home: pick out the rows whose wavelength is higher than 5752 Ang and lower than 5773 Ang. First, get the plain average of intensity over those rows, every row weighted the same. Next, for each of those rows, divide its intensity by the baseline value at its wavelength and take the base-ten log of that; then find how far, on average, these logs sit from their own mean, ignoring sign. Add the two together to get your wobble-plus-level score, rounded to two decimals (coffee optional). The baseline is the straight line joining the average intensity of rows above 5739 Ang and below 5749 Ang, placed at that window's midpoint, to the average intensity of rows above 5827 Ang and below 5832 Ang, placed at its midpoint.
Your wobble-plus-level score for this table 8.16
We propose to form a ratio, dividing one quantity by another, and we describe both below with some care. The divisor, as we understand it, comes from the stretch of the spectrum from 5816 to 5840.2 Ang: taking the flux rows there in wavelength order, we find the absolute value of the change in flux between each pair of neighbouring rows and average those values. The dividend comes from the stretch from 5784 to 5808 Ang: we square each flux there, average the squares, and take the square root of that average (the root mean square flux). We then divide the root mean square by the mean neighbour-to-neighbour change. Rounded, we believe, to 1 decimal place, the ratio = 10.5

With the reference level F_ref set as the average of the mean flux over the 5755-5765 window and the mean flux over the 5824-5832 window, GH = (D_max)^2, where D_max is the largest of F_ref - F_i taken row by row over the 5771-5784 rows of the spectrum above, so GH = 0.6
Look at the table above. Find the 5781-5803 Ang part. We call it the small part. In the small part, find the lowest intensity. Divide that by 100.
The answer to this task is 0.0690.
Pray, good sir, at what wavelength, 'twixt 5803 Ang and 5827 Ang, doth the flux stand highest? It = 5822.76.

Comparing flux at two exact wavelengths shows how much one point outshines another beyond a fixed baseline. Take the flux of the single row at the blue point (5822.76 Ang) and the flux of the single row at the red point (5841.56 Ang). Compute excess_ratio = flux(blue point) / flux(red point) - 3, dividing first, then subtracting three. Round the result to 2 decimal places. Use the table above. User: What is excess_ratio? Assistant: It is -1.96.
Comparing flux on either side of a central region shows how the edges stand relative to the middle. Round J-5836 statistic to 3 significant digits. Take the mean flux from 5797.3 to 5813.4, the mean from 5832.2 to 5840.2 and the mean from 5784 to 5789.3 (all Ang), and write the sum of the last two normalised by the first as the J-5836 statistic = 1.89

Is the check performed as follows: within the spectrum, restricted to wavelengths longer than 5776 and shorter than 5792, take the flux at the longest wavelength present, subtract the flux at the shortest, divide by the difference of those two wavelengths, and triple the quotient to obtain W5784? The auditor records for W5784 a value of -0.39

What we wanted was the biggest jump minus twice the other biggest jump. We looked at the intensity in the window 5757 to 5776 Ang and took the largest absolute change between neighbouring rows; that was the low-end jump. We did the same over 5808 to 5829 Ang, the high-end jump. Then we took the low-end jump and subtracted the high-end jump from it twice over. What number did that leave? -2.0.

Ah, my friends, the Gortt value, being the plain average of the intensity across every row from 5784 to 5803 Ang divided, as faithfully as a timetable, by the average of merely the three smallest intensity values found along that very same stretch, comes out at 1.07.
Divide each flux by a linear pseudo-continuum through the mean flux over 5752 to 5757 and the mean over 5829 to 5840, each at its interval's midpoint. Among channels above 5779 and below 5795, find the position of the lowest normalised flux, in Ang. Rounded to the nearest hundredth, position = 5790.67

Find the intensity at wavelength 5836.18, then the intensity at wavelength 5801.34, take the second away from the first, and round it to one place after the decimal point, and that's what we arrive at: 0.1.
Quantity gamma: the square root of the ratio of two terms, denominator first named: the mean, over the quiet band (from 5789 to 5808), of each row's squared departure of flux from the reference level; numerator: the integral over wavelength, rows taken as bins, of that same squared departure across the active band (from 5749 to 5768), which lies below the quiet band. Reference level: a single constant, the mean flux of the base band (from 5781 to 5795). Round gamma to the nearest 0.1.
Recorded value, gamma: 3.2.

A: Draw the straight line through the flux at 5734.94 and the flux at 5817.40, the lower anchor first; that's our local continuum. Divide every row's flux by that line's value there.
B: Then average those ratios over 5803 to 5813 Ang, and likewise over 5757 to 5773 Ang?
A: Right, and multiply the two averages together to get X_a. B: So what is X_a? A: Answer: 1.07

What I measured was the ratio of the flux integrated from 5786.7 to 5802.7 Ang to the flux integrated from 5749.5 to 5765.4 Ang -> 0.98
